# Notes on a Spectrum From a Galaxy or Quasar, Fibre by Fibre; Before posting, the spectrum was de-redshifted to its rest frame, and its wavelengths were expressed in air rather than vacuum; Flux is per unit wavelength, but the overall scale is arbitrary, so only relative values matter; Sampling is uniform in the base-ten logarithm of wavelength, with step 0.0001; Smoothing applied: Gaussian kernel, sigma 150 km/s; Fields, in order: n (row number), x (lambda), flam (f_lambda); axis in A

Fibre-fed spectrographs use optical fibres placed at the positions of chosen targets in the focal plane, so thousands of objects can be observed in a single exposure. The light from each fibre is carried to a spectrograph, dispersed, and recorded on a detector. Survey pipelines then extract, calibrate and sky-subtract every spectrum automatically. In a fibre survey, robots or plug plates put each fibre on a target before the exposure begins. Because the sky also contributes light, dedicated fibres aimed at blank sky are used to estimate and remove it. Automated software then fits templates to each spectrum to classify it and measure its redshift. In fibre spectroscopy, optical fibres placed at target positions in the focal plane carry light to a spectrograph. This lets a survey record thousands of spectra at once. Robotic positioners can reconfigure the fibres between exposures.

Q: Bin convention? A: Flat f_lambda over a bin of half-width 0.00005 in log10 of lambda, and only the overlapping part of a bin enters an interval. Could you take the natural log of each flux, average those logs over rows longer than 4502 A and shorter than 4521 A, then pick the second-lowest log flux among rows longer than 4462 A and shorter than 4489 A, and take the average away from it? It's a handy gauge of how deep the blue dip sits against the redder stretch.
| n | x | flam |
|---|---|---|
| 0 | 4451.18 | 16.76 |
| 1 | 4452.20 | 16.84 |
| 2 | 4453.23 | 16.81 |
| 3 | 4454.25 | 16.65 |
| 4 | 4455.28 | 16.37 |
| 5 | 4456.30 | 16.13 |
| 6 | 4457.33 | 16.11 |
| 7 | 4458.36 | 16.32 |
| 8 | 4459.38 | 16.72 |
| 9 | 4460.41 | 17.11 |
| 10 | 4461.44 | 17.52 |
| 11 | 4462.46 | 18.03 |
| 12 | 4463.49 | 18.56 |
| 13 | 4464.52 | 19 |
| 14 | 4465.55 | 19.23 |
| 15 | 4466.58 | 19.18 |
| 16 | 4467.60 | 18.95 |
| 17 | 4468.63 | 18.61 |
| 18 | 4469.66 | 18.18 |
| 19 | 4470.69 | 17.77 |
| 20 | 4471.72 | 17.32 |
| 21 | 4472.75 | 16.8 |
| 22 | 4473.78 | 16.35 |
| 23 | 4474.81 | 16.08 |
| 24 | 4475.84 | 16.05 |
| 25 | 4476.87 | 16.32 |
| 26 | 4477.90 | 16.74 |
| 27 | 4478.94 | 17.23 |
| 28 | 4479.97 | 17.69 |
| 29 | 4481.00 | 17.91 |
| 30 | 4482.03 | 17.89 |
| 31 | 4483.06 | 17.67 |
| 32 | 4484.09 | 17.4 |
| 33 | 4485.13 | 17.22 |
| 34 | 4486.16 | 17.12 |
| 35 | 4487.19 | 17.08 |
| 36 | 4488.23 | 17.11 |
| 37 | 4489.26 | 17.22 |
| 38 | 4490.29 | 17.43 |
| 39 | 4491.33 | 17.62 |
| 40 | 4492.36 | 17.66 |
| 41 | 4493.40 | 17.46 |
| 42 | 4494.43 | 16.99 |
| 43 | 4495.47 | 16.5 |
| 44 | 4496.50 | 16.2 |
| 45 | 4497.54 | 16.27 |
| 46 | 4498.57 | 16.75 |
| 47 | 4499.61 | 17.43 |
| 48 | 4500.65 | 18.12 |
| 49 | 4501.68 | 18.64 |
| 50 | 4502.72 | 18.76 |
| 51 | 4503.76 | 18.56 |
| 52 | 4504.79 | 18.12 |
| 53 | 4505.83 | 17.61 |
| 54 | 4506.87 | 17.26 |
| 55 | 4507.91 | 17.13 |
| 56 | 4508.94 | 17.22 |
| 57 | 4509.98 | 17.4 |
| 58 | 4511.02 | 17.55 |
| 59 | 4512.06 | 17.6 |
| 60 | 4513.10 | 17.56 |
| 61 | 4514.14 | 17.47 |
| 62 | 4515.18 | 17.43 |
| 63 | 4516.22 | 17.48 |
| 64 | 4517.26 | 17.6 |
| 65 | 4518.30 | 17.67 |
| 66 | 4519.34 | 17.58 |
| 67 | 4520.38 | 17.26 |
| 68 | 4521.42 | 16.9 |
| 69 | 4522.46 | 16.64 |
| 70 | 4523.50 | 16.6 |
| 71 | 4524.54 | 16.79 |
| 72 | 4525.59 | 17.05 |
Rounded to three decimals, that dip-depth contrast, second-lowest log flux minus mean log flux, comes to -0.091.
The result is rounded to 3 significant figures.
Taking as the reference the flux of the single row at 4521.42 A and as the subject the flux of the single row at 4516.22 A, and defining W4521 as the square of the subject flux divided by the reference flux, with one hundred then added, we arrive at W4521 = 118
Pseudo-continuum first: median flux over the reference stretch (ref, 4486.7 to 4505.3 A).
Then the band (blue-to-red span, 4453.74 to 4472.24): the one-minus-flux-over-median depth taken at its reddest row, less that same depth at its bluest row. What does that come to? -0.04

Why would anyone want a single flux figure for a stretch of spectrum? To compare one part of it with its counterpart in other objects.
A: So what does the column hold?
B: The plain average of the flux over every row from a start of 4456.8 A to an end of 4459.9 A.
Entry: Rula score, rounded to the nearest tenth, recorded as 16.4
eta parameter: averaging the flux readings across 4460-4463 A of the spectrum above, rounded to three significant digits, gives 17.6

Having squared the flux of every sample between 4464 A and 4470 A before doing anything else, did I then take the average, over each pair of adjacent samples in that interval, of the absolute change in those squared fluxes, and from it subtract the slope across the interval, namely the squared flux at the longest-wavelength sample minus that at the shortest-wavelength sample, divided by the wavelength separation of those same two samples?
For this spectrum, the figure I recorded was 16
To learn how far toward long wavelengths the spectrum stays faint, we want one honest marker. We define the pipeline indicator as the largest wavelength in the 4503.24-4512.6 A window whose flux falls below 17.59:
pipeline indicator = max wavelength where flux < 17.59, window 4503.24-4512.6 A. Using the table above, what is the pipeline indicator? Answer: 4511.02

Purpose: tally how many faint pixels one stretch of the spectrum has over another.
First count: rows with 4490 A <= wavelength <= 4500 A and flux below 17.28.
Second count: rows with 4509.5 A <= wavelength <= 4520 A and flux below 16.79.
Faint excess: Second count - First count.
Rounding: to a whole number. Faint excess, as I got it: -5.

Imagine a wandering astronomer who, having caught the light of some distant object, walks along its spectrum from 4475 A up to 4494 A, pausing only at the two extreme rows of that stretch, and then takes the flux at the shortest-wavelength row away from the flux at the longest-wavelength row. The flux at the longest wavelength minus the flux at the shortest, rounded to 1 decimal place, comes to 1.4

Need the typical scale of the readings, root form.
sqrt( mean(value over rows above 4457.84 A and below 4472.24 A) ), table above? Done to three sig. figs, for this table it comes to 4.25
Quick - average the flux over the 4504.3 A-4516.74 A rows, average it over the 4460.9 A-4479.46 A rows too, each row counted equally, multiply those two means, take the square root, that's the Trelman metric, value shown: 17.6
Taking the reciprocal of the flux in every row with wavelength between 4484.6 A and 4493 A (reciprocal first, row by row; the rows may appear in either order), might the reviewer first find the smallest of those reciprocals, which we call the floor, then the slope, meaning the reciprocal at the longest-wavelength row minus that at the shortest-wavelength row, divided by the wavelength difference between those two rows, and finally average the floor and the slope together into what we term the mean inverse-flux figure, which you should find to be 0.0282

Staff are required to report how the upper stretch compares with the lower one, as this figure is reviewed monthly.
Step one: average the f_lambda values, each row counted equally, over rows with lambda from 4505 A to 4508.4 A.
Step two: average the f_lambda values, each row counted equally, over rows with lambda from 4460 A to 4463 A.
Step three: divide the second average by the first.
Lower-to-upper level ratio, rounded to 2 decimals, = 1.01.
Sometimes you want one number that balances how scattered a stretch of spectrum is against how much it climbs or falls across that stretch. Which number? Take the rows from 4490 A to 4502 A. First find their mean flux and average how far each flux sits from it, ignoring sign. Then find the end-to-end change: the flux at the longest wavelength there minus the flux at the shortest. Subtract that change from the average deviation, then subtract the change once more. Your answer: -1.8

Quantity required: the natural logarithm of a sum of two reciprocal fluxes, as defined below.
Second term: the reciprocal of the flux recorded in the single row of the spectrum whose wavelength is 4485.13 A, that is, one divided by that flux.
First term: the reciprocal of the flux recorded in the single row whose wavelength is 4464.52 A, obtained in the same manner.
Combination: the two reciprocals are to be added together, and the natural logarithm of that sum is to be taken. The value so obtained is -2.20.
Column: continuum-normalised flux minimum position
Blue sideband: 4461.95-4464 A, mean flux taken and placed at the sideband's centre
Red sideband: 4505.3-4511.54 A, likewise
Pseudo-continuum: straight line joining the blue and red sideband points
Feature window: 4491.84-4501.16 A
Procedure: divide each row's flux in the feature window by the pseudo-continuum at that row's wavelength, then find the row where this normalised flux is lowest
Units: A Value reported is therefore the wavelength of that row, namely 4496.50 A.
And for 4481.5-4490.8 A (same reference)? 4487.19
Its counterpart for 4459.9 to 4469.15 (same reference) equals 4460.41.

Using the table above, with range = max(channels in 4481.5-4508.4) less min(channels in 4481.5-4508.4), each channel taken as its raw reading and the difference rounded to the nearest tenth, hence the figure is 2.6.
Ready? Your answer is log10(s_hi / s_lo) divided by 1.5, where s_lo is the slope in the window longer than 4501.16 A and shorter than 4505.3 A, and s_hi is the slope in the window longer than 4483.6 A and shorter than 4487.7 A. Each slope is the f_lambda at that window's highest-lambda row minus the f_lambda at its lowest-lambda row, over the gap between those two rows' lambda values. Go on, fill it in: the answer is -0.1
